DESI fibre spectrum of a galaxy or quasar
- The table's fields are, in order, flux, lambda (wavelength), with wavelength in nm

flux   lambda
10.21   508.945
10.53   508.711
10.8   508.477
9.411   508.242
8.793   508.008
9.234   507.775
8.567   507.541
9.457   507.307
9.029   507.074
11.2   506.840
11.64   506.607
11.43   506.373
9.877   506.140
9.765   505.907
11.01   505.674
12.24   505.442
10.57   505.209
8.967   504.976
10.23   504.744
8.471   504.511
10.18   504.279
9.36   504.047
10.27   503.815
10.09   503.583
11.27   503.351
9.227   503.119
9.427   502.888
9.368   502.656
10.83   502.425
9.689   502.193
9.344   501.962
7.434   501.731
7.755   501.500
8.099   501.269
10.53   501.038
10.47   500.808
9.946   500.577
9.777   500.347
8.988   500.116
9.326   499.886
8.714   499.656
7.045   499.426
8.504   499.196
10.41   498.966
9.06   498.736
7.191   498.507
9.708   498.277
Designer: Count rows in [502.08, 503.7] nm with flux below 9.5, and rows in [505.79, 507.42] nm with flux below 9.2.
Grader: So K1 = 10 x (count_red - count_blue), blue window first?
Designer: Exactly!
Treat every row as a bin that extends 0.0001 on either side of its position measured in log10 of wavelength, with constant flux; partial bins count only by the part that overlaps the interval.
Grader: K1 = -20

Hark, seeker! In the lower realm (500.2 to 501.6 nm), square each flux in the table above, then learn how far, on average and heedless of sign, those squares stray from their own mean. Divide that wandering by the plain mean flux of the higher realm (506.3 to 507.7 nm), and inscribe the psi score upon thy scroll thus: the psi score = 1.8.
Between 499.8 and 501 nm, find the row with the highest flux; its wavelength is 500.808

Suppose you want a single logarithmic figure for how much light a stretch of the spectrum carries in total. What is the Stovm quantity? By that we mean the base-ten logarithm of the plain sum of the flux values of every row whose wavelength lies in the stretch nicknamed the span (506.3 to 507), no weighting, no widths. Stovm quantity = 1.53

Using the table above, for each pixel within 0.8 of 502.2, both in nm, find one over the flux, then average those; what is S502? 0.111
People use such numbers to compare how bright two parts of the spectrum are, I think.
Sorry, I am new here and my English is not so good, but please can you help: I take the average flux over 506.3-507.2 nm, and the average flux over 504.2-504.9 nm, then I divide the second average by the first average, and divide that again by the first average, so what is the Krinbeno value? 0.082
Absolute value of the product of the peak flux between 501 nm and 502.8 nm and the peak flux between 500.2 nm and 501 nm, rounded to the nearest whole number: 113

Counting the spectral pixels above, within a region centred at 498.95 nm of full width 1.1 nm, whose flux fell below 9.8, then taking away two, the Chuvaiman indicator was 2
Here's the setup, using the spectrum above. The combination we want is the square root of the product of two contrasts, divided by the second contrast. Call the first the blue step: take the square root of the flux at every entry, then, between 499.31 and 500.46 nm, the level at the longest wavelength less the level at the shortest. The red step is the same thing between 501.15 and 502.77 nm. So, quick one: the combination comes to 1.5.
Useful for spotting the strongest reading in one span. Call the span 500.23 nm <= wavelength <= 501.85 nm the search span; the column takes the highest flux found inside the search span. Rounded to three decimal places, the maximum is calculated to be 10.530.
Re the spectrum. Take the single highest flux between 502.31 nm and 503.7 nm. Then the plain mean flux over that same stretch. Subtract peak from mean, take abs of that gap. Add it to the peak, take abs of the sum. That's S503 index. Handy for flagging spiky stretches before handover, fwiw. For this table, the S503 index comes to 12.5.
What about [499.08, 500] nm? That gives 10.3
